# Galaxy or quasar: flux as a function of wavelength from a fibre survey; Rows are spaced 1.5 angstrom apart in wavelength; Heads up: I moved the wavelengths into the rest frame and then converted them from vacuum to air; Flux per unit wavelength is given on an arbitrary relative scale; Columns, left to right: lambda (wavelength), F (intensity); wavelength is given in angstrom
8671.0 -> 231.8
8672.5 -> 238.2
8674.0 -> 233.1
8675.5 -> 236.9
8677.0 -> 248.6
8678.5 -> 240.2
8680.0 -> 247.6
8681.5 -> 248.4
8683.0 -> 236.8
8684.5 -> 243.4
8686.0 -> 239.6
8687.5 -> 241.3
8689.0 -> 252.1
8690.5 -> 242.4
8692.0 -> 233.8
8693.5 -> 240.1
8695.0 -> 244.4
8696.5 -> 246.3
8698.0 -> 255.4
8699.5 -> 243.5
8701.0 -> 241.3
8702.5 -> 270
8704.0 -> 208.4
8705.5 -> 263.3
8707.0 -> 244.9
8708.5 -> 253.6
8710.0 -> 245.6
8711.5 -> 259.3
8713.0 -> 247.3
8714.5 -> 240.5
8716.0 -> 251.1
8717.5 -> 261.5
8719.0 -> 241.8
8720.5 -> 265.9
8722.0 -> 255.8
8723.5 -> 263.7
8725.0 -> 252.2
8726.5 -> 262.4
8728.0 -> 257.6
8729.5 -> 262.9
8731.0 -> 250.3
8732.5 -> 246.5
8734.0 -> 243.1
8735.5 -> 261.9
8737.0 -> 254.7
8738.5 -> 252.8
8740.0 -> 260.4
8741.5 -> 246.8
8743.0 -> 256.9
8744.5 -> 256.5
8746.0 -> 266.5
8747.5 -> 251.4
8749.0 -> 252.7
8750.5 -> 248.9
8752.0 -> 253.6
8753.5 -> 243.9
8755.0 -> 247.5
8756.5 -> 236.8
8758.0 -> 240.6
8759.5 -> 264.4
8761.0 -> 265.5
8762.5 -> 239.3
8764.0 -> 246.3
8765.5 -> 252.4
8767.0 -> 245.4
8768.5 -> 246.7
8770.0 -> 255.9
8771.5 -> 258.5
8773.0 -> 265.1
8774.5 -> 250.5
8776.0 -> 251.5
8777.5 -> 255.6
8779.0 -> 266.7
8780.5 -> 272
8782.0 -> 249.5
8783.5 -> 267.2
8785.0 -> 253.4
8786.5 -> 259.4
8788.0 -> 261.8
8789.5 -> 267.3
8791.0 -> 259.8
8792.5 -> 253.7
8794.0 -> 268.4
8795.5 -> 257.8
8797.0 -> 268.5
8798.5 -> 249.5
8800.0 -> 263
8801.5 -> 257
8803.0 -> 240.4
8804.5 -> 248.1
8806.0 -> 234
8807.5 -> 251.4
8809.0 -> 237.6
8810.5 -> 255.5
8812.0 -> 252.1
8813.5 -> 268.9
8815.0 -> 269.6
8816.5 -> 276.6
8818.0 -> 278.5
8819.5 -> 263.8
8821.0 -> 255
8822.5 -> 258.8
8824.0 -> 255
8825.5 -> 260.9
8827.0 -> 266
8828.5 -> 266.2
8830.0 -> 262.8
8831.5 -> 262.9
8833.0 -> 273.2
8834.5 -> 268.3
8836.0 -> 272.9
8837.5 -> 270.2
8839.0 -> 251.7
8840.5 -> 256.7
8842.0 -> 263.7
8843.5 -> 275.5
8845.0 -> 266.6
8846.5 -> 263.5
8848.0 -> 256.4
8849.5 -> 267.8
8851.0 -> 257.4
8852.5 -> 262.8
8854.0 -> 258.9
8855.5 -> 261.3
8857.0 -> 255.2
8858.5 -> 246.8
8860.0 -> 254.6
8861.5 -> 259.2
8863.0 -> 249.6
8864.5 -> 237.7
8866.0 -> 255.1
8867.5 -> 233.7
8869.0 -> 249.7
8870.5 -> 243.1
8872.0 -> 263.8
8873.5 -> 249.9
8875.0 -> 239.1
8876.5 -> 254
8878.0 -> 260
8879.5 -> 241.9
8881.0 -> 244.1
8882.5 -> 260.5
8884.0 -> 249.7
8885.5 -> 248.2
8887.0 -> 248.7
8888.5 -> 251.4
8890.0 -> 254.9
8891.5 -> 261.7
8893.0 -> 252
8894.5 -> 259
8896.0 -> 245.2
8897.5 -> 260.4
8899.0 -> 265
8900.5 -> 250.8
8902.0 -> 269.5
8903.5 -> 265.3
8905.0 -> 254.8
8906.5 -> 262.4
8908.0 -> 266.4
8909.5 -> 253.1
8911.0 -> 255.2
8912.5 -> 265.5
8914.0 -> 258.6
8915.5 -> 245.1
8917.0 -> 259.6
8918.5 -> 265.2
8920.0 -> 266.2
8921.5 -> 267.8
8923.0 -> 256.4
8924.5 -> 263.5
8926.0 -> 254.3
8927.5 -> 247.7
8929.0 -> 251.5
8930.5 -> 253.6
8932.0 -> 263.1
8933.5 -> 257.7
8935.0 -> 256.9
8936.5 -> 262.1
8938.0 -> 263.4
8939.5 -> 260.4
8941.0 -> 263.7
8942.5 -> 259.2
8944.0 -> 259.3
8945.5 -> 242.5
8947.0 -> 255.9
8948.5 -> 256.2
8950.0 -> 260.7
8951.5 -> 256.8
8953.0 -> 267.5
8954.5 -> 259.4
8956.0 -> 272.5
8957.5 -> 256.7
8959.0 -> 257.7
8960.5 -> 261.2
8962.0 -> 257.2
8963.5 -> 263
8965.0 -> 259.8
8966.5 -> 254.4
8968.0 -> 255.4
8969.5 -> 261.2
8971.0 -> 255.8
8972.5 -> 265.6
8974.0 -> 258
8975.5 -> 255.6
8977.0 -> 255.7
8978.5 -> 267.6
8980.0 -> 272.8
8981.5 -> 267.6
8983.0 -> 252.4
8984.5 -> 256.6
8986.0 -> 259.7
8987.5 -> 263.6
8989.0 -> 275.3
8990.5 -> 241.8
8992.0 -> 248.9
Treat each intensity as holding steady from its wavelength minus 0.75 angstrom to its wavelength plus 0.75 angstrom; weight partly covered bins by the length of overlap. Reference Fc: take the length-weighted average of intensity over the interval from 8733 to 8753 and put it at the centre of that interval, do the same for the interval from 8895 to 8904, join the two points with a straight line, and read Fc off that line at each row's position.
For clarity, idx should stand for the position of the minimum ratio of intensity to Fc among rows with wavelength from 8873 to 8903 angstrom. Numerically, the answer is 8875.0 angstrom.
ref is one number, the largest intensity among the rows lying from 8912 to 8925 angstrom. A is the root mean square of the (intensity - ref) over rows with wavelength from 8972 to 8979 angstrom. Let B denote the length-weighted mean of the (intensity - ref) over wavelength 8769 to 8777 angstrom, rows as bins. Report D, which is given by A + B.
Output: -3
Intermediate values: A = 8.9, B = -12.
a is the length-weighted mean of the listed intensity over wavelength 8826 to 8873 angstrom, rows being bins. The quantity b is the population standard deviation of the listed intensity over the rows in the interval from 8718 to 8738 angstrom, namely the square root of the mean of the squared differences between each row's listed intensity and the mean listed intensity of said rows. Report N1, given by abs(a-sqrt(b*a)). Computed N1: 214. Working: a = 259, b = 7.8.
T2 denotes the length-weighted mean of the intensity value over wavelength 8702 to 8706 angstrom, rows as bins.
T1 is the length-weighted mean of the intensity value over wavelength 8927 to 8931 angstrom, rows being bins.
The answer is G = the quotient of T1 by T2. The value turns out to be 1.03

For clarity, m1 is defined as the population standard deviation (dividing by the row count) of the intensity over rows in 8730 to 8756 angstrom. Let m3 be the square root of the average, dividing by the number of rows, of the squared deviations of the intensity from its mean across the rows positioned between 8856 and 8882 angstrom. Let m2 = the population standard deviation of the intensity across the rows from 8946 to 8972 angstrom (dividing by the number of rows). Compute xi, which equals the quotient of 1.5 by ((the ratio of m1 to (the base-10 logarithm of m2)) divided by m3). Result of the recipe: 1.3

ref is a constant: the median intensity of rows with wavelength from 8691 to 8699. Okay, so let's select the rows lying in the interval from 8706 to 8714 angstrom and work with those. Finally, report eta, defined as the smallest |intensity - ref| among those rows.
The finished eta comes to 0.5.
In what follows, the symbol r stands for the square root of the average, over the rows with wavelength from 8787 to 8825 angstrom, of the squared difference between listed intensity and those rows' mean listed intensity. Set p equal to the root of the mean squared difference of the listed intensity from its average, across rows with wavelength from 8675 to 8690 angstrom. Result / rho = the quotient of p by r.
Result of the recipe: 0.5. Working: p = 5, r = 10.9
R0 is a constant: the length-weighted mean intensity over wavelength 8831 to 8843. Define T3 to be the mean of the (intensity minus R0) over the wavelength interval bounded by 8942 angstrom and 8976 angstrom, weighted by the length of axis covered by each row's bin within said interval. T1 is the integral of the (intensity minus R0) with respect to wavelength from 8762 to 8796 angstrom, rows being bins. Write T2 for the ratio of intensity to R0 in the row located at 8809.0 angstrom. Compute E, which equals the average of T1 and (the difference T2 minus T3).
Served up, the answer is -139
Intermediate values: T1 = -285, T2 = 0.90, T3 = -6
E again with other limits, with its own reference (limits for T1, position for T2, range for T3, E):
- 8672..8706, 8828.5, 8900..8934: -371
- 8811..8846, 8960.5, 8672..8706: 7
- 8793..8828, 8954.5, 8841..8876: -118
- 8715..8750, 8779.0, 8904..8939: -170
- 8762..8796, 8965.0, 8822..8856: -141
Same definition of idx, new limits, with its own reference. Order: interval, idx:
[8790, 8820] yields 8806.0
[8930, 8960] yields 8945.5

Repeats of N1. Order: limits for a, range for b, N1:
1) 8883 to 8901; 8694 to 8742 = 201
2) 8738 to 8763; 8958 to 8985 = 215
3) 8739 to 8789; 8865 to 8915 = 208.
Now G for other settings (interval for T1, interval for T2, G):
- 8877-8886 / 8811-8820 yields 0.94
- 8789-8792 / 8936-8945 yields 1.01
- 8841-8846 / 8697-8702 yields 1.08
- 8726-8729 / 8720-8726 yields 1.00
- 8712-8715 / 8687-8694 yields 1.01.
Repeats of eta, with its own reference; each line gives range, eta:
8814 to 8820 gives 19.4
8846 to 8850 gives 12.0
